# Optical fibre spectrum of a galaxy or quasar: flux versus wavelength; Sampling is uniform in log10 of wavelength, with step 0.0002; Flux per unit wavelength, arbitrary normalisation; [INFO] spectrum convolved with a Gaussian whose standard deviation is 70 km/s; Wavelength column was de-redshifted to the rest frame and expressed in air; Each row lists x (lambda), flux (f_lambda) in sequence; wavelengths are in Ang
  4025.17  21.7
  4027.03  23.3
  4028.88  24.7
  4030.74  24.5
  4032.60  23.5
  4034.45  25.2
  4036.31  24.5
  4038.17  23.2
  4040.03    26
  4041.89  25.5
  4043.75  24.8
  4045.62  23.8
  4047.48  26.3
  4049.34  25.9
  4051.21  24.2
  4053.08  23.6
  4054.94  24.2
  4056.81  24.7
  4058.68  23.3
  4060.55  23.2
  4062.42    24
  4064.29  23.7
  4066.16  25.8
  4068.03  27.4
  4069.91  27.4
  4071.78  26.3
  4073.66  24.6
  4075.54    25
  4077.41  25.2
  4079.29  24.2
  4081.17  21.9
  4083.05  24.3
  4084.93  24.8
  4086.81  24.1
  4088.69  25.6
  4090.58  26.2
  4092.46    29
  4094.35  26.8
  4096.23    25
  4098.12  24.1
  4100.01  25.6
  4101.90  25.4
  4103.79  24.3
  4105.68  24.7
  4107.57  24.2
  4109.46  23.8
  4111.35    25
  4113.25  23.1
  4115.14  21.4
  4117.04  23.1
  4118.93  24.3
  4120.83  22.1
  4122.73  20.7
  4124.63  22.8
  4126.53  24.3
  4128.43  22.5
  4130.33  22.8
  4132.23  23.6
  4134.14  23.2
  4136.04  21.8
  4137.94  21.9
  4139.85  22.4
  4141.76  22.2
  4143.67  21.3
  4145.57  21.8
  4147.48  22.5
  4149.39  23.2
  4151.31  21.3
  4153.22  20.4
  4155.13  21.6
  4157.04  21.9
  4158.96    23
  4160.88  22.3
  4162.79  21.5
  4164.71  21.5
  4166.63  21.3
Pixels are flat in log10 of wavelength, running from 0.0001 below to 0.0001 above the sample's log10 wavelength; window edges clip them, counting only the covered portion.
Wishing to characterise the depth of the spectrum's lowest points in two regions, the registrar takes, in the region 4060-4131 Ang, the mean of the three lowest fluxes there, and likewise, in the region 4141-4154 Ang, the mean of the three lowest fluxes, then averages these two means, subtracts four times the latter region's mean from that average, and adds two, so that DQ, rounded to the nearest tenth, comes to -60.8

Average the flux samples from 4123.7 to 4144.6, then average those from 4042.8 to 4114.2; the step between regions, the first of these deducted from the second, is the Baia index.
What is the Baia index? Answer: 2.3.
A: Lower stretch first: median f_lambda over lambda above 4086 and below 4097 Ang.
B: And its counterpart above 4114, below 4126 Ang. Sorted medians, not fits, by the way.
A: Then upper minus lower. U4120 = -3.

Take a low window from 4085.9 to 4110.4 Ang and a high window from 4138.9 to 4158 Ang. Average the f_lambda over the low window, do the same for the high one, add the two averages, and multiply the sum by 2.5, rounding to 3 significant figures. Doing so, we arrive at 118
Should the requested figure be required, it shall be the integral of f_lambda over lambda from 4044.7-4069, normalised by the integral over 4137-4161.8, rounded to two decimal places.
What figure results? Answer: 1.10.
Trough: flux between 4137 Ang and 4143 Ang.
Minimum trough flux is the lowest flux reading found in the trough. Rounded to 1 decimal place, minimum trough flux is 21.9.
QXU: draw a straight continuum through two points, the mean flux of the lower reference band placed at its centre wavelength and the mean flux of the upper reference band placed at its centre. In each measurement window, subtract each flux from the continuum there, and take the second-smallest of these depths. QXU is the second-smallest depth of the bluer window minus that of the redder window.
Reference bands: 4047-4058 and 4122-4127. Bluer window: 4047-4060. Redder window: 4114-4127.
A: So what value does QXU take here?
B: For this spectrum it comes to 0.5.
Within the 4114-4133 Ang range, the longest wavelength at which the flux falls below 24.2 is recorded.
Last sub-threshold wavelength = 4132.23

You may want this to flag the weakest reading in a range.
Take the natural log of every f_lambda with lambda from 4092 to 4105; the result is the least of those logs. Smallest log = 3.18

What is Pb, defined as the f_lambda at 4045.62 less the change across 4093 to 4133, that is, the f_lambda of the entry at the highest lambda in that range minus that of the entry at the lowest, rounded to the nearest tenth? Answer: 27.0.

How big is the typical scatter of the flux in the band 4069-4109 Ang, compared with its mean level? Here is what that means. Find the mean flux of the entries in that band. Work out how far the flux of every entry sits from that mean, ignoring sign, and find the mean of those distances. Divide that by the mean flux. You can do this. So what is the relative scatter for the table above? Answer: 0.041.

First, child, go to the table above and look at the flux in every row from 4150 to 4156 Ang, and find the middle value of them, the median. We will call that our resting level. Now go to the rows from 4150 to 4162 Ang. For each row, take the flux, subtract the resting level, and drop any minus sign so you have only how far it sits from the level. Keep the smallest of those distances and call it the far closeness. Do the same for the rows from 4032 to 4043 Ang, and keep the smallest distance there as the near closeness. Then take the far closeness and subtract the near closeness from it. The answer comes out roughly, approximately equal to -1.9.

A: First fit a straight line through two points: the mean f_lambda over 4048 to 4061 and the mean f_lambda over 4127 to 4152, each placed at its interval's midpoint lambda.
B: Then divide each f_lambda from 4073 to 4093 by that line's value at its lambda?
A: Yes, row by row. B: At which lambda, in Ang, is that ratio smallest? 4081.17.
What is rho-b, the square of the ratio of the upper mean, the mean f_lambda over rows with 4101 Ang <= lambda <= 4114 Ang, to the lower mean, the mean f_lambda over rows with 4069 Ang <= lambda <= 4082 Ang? 0.95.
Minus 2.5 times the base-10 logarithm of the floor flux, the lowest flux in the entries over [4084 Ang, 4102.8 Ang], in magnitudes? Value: -3.46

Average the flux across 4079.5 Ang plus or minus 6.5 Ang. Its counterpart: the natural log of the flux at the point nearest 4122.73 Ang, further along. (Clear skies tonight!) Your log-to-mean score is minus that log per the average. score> -0.125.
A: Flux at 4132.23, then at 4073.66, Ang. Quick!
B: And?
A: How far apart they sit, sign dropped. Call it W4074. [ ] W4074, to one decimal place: 1.0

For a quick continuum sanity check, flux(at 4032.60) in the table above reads 23.5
